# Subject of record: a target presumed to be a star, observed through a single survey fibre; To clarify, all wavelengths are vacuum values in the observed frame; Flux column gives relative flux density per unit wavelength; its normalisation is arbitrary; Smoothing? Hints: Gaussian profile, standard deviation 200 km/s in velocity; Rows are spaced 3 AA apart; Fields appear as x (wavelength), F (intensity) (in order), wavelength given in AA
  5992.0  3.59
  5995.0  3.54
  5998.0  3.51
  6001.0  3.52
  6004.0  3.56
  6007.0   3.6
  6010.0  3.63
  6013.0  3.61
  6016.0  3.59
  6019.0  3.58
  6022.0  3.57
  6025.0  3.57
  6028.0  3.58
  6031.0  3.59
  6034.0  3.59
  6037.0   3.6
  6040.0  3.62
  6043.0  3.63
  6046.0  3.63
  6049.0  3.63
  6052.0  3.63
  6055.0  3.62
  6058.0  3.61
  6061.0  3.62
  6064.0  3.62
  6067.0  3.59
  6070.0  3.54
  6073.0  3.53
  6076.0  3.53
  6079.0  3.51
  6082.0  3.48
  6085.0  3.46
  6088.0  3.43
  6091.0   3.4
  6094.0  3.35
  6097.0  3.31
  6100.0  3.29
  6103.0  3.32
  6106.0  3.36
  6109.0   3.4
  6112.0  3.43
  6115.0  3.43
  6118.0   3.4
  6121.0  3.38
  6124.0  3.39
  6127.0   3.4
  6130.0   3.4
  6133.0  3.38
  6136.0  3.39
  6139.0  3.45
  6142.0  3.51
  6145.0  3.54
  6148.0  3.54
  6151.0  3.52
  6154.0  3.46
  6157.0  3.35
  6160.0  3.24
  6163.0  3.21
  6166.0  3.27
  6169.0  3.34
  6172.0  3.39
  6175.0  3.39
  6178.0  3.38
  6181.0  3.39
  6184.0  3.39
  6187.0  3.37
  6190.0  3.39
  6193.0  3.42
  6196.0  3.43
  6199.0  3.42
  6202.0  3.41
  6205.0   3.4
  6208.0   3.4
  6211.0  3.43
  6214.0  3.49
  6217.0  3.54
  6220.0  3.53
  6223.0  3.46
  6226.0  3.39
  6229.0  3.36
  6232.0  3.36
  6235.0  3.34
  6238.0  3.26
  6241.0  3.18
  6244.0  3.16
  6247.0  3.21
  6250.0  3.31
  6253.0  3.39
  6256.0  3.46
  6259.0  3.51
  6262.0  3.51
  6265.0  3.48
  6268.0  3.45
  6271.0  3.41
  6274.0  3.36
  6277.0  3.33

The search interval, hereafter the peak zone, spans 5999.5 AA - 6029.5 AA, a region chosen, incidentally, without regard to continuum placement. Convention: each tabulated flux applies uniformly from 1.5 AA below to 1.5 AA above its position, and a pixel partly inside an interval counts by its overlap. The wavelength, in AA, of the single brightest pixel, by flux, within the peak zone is 6010.0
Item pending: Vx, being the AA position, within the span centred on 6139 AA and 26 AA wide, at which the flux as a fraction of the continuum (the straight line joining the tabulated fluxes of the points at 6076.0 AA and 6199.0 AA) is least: 6133.0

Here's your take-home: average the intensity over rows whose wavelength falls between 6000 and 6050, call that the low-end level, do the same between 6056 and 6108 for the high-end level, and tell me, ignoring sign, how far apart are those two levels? 0.13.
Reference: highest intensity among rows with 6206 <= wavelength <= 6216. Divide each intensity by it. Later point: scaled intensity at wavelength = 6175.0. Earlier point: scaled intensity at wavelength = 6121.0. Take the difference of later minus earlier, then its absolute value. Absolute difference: 0.00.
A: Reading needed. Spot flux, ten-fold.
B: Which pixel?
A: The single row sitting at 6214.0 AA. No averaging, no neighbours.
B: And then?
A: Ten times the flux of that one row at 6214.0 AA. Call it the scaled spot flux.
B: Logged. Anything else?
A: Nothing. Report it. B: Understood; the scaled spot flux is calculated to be 34.9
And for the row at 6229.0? 33.6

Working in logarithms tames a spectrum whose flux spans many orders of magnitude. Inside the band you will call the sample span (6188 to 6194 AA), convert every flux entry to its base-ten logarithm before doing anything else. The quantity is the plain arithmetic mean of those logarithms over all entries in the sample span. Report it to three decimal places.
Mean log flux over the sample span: 0.532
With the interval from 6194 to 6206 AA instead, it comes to 0.533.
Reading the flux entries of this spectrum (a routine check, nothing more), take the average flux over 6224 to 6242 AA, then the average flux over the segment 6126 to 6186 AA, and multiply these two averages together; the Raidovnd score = 11.3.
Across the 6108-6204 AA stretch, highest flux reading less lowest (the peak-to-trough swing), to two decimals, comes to 0.33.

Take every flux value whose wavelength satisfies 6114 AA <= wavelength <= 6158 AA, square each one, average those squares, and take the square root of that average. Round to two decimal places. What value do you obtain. 3.44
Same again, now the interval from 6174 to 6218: 3.42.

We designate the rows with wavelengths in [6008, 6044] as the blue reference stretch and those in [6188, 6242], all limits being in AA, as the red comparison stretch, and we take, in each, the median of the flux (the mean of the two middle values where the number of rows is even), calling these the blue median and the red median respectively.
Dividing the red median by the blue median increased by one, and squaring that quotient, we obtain 0.550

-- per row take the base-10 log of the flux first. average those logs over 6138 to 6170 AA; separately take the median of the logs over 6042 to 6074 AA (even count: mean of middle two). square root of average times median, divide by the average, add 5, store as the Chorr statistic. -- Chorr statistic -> 6.03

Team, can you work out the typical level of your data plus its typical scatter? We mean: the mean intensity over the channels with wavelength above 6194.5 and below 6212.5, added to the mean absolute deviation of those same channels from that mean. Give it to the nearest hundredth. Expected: 3.43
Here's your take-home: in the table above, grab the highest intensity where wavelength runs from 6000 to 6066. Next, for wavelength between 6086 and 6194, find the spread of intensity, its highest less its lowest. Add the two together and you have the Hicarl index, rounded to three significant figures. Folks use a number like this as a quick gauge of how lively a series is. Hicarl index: 3.96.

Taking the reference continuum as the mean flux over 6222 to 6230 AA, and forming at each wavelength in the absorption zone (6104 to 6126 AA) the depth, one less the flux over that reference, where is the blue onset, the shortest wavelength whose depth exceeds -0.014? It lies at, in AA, 6106.0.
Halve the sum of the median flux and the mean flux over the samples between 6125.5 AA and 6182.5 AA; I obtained 3.39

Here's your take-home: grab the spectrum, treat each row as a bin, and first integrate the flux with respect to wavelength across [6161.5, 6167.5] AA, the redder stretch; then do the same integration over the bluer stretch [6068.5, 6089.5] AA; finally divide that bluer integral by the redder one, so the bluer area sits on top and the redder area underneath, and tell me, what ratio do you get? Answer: 3.8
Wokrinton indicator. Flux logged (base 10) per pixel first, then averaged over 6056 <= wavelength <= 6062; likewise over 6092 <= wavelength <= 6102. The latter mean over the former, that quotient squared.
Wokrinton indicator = 0.87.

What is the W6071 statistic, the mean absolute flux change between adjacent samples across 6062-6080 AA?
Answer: 0.0220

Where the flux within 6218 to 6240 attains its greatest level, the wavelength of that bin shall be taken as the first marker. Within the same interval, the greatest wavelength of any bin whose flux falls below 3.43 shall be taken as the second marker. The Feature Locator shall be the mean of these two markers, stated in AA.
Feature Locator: 6229.0 AA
